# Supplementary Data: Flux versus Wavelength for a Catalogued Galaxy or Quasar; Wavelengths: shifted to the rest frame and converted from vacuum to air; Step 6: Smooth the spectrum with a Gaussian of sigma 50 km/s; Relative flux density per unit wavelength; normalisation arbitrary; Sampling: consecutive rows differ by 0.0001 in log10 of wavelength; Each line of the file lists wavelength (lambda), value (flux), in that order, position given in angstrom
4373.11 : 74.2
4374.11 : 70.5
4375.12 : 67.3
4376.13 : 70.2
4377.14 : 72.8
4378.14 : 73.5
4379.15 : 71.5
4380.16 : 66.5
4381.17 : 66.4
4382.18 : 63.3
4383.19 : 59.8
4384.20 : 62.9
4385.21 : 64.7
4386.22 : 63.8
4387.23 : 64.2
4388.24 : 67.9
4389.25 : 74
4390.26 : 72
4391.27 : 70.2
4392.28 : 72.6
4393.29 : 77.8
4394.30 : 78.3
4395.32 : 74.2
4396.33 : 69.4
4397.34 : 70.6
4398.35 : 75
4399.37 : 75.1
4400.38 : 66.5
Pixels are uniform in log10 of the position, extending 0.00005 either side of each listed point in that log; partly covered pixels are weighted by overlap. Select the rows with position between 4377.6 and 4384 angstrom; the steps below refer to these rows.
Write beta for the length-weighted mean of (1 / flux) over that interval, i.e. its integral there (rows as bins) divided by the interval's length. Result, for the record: 0.0151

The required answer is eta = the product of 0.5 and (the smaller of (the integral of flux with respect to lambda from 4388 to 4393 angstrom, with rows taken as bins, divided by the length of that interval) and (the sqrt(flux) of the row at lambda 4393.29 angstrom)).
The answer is 4.4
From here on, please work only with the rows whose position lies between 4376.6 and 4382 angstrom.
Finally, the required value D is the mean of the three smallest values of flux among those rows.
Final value 68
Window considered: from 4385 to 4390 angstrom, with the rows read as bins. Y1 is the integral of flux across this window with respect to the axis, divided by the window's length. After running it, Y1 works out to 67.3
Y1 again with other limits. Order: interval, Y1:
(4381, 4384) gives 62.7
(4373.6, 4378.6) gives 71.0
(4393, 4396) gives 76.2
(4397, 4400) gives 73.4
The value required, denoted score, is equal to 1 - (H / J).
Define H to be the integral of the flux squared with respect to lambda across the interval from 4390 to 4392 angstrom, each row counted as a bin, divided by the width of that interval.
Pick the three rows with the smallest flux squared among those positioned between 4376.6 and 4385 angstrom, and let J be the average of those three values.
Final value -0.32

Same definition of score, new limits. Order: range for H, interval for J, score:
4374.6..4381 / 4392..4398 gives 0.02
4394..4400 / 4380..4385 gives -0.40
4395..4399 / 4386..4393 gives -0.23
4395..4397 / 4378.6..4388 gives -0.33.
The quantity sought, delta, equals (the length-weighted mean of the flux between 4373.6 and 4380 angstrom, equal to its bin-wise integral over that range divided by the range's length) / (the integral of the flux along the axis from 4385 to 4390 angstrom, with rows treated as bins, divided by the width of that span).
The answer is 1.05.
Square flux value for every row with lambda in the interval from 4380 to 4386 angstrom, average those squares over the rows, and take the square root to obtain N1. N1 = 64.0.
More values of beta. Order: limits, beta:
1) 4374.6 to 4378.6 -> 0.0141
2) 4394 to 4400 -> 0.0136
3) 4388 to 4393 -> 0.0140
